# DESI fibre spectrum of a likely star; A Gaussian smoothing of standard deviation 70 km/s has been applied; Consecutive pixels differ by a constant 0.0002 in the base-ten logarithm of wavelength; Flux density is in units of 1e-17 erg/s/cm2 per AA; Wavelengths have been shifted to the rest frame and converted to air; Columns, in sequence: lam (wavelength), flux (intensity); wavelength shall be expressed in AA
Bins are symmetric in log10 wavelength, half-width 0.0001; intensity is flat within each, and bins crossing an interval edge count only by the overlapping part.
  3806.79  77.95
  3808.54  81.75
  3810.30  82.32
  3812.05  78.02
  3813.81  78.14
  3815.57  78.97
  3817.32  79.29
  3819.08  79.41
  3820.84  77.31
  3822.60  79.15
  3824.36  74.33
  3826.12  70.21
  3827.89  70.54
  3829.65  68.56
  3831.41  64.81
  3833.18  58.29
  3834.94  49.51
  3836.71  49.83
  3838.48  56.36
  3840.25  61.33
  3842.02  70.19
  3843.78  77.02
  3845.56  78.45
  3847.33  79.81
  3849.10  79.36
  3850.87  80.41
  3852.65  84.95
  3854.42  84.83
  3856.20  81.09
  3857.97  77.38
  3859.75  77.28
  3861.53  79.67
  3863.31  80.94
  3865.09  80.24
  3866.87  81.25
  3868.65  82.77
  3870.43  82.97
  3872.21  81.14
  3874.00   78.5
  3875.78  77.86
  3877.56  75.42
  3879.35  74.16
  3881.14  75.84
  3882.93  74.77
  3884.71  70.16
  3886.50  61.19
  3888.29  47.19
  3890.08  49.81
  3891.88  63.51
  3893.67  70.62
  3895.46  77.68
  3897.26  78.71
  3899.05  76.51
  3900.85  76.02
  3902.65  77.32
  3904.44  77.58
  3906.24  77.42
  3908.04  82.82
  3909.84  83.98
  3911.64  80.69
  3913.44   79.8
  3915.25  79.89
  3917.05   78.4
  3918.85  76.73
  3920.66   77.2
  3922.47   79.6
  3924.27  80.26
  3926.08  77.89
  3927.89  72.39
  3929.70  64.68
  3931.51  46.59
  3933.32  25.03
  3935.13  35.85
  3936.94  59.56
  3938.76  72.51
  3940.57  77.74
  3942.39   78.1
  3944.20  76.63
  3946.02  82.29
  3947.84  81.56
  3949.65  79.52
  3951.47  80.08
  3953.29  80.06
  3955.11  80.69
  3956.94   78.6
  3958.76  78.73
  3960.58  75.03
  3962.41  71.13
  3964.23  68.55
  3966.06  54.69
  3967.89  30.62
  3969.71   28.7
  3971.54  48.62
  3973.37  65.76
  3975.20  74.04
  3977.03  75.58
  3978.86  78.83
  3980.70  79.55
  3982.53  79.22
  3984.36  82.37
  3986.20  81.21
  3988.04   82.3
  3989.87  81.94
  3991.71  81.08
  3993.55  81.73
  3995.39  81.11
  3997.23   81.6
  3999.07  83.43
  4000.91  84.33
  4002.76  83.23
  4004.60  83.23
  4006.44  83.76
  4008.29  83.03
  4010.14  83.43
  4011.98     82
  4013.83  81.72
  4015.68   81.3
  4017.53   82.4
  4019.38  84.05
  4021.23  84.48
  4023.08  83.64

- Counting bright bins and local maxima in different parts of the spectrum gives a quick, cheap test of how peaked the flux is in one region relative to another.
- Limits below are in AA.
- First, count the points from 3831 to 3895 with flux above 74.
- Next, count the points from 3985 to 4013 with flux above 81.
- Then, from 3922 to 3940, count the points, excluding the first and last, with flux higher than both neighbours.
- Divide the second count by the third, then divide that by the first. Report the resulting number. 0.65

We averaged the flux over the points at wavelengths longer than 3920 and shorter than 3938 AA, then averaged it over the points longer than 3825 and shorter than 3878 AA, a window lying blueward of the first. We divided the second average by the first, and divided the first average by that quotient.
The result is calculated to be 52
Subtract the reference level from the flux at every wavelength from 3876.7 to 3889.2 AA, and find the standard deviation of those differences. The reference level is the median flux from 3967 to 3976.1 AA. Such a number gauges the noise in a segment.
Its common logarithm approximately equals 1.0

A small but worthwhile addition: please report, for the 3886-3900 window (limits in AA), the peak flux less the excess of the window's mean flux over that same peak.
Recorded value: 92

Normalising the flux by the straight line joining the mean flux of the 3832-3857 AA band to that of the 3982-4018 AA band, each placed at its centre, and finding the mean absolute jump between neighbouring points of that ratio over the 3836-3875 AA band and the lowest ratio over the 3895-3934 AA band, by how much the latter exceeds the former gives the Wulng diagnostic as 0.29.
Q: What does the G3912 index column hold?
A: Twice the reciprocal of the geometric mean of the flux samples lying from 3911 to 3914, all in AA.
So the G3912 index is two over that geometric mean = 0.0249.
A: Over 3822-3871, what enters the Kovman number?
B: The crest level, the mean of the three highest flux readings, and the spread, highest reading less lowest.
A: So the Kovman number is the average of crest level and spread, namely 60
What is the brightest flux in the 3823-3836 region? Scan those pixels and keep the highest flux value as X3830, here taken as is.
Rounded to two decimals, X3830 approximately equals 74.33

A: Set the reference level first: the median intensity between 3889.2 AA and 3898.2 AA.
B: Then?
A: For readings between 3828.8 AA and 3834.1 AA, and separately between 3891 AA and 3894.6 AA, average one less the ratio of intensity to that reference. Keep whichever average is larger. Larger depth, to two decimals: 0.10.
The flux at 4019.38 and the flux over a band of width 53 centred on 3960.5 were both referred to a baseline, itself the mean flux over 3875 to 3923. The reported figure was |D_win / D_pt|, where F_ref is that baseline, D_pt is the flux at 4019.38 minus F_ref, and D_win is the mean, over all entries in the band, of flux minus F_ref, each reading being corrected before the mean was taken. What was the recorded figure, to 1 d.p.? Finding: 0.4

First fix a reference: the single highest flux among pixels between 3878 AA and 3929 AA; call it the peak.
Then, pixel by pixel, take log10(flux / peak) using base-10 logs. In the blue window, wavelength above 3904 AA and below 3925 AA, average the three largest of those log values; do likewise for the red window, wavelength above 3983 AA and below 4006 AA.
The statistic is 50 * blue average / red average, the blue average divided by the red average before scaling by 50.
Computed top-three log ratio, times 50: 237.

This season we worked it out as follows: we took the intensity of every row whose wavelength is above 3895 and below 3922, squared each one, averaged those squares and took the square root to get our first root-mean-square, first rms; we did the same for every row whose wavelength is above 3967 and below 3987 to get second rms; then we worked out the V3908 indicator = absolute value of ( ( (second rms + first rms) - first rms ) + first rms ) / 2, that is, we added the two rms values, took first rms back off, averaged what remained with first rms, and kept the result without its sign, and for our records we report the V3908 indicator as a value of 73.7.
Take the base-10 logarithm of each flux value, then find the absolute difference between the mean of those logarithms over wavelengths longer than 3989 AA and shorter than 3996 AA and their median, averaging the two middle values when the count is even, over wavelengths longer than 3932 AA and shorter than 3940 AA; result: 0.25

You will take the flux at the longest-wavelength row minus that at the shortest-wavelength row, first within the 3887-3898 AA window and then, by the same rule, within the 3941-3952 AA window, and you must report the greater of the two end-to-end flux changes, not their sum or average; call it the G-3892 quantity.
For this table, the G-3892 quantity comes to 32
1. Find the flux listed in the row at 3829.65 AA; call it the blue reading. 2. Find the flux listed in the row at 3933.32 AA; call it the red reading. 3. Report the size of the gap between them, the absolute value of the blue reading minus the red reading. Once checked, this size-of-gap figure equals 44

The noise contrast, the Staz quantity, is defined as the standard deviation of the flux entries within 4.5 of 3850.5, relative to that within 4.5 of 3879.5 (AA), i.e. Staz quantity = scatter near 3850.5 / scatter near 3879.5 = 2.0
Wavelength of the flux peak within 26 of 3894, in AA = 3909.84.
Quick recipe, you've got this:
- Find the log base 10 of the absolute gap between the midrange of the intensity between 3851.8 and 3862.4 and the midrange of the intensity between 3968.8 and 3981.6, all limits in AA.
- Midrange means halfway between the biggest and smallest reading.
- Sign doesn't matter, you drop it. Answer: 1.4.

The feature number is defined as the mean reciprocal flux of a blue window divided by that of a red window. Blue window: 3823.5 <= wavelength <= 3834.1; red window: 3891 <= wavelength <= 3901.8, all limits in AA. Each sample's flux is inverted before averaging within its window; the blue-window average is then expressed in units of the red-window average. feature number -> 1.09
